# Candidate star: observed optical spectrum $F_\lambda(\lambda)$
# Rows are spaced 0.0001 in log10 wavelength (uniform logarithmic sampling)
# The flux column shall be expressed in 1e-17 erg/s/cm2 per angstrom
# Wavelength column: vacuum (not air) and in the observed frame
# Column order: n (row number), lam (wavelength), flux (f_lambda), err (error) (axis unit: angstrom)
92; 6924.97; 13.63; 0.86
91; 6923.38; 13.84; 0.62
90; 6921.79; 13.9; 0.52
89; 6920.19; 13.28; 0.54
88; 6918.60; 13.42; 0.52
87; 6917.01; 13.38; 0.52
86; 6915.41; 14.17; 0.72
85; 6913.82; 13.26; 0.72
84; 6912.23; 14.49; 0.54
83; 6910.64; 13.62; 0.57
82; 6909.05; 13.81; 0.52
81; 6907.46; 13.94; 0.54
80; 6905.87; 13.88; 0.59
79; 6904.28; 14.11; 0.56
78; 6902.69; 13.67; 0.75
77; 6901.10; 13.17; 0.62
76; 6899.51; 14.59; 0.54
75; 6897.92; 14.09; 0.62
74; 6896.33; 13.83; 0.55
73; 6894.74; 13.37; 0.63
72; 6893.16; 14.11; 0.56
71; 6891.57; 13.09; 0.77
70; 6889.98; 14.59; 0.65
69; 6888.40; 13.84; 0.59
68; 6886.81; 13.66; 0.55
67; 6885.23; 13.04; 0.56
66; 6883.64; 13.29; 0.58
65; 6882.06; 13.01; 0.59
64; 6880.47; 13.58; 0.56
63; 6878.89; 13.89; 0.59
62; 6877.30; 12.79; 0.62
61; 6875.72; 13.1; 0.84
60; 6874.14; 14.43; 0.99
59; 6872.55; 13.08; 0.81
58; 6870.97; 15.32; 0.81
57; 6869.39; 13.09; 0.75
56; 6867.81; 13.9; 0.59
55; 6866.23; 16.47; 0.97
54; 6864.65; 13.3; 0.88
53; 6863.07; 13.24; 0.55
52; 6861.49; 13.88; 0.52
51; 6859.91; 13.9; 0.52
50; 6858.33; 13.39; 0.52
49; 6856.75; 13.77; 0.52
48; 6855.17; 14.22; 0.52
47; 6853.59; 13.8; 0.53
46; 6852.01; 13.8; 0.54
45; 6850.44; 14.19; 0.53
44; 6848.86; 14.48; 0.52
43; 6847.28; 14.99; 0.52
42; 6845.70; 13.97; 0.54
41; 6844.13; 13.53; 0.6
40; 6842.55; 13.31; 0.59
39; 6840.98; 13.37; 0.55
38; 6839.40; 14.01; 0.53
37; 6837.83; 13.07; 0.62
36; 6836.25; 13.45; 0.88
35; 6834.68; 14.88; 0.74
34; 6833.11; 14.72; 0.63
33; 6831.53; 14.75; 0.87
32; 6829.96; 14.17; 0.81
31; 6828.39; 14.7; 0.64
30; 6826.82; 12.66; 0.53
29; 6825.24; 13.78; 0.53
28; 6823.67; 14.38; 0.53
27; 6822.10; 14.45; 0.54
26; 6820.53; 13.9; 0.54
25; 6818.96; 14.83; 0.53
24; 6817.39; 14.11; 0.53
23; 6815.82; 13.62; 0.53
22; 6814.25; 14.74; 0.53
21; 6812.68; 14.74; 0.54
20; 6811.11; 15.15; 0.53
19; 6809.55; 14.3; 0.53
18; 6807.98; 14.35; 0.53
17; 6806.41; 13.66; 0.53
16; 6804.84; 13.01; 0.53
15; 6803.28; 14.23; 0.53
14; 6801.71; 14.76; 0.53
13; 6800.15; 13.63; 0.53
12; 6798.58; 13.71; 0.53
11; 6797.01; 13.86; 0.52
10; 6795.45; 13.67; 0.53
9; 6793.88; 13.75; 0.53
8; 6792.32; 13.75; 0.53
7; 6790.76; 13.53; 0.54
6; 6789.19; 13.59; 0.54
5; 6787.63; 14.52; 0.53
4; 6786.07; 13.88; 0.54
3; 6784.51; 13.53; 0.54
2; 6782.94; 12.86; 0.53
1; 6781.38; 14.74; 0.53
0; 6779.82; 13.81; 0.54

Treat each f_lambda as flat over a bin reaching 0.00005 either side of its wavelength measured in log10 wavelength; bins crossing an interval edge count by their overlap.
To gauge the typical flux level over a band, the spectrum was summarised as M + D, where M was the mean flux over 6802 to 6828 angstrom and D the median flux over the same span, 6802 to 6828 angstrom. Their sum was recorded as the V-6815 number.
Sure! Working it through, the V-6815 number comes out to 28.4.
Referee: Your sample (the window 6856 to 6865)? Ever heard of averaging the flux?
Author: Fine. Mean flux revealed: 13.6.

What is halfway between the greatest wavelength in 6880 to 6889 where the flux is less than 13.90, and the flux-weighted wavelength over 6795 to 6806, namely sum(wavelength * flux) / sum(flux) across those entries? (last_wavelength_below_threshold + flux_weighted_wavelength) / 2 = 6844.3 angstrom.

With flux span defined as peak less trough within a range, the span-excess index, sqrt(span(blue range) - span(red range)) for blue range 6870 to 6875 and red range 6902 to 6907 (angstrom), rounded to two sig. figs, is 1.3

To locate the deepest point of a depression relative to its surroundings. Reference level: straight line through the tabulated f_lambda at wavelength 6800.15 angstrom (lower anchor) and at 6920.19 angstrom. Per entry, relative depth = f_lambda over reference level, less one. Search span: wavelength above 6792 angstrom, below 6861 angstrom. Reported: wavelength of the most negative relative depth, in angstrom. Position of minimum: 6826.82 angstrom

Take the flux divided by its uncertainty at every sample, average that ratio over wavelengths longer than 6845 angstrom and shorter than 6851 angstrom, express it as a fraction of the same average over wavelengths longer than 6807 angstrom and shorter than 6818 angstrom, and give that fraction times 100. 101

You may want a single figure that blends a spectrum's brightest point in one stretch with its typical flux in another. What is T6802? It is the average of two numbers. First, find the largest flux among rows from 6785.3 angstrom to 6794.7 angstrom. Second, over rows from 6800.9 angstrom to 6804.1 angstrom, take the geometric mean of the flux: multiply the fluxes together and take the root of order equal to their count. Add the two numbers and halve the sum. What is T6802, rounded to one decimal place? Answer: 14.5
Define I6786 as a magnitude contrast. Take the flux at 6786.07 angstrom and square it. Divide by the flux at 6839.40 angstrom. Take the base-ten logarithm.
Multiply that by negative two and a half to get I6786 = -2.85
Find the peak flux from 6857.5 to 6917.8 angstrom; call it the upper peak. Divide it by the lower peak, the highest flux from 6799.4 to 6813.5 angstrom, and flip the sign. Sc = -1.09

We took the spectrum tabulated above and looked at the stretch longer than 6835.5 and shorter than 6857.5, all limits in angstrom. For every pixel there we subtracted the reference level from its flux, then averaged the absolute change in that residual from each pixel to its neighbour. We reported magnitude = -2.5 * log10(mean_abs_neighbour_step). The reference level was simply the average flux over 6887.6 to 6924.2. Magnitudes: 0.9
